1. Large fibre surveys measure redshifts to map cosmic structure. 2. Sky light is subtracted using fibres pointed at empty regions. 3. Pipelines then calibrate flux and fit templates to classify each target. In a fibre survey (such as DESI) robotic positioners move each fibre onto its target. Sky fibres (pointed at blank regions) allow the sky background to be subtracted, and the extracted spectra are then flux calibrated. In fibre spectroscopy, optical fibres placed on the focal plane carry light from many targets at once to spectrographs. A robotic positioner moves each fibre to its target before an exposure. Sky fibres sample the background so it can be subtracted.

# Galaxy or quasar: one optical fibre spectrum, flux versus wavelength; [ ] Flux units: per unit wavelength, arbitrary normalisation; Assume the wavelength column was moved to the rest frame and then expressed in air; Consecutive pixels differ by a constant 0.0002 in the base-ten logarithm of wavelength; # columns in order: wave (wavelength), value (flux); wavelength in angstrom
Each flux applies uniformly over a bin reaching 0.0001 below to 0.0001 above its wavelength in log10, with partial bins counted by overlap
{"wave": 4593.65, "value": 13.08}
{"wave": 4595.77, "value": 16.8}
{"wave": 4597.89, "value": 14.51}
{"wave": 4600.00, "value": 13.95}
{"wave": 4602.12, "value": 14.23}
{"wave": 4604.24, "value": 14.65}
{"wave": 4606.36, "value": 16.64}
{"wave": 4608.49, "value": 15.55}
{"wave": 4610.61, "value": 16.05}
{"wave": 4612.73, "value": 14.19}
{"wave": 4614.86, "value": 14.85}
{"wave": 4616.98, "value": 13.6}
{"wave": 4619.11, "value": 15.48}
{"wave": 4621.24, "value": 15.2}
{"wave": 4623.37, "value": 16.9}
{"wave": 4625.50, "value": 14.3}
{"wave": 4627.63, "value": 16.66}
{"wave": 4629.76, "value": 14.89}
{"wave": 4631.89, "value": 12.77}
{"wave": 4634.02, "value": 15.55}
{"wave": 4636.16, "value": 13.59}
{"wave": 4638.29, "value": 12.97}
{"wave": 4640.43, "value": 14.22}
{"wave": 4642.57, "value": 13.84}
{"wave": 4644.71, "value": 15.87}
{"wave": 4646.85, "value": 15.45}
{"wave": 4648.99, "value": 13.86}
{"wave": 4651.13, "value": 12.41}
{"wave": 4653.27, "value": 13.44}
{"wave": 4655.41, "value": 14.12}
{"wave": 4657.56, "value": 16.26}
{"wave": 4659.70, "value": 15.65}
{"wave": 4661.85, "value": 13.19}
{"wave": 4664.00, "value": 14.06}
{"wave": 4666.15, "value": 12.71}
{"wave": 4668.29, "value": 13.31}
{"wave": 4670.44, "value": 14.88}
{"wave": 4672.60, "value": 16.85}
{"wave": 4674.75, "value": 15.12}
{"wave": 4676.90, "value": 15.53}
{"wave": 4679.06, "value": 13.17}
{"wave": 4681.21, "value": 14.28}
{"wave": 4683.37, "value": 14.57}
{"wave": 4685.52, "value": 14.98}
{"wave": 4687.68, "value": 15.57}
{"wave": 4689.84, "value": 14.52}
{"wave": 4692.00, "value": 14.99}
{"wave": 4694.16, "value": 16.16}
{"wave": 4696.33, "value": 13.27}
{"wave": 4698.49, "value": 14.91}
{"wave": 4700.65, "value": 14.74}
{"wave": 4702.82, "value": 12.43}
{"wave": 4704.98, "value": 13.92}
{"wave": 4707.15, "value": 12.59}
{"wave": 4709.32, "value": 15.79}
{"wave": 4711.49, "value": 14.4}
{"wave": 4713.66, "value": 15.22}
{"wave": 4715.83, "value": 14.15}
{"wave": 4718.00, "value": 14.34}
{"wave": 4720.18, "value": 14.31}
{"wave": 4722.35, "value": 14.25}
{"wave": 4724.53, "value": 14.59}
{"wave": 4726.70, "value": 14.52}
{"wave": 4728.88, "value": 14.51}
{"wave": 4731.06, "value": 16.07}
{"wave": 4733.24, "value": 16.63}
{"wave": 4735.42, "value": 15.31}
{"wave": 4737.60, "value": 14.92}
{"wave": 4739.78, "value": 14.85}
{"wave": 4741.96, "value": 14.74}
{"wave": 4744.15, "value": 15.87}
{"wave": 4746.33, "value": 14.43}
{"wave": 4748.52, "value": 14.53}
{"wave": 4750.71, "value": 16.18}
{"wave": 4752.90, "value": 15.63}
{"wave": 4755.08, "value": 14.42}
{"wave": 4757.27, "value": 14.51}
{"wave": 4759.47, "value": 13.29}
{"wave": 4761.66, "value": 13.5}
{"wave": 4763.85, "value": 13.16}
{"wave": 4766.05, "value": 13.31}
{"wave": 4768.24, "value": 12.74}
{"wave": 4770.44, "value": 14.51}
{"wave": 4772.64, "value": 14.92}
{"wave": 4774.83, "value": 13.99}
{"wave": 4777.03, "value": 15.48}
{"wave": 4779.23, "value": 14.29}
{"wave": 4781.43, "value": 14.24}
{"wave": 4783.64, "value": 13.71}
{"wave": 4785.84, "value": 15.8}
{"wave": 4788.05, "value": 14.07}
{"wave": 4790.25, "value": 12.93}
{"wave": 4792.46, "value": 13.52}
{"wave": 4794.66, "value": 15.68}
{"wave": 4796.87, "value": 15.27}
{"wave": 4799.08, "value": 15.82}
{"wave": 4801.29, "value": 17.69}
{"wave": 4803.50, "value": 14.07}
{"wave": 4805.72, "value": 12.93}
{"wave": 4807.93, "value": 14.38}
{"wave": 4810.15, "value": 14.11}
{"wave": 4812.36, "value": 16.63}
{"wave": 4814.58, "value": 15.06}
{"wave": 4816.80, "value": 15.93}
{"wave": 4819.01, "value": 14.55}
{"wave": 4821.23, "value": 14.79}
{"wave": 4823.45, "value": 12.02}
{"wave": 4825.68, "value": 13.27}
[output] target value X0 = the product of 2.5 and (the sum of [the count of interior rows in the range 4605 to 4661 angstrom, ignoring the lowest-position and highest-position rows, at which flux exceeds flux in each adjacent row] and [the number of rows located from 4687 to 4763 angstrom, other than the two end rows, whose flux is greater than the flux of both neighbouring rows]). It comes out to 50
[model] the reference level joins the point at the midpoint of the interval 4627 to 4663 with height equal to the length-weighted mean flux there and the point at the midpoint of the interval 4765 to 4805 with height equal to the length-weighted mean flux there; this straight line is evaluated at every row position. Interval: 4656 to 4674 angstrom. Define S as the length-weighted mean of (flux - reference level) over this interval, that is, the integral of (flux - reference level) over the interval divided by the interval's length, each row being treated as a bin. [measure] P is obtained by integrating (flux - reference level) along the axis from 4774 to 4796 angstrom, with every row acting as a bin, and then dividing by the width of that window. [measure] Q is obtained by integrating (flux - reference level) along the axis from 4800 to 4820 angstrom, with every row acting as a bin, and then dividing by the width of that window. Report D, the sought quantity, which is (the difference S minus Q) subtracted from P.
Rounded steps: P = -0.2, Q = 0.47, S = 0.22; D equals 0.1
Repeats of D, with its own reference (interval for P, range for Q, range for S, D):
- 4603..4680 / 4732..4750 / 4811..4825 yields 0.8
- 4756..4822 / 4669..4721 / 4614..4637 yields -0.4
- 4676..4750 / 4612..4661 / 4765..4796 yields 0.8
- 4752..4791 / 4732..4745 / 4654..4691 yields 0.3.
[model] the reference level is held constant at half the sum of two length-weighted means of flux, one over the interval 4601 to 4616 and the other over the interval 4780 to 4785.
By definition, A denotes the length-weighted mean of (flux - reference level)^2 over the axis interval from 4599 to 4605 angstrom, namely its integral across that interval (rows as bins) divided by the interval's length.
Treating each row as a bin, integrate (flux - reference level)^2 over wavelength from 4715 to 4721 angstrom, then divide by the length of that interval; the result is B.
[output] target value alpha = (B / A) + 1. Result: 1.6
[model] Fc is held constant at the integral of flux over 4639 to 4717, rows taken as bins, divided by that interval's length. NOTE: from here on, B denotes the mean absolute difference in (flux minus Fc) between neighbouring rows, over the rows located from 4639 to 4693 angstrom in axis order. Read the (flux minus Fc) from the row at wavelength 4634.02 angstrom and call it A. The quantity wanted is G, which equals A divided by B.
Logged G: 1.0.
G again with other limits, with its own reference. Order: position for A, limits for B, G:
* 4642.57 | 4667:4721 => -0.5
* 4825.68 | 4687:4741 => -1.2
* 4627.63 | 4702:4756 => 2.6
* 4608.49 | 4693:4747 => 1.1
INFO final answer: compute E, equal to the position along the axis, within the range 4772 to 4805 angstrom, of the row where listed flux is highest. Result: 4801.29 angstrom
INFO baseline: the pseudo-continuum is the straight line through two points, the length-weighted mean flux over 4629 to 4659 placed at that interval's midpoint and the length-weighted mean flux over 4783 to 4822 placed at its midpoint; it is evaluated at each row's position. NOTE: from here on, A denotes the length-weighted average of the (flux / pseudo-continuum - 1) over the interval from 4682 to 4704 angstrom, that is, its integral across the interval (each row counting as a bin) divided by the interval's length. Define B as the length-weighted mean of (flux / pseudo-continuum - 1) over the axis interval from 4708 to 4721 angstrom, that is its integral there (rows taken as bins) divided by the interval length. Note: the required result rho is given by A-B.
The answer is 0.00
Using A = 0.01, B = 0.011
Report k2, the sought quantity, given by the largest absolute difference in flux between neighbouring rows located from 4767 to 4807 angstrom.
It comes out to 3.6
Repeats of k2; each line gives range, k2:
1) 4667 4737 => 3.2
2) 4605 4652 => 2.8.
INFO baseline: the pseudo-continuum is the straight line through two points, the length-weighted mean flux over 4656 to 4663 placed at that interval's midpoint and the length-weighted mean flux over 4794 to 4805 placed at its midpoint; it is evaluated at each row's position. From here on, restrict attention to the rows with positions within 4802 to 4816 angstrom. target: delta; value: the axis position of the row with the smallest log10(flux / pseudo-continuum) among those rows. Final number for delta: 4805.72 angstrom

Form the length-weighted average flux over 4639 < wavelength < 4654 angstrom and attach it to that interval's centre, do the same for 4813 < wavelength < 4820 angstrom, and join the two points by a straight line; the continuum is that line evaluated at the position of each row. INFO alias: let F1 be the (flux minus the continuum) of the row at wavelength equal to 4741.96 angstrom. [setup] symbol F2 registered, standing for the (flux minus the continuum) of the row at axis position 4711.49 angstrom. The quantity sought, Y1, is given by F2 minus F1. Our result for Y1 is 0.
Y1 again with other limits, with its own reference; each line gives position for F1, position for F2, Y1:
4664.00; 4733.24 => 2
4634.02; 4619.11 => 0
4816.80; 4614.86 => 0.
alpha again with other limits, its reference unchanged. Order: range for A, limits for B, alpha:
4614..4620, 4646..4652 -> 4.2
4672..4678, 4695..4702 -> 1.5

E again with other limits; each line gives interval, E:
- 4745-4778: 4750.71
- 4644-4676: 4672.60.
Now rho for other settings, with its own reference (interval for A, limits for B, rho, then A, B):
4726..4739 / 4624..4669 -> 0.05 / 0.05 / 0.002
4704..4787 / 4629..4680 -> -0.01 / 0.00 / 0.003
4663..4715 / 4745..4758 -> -0.02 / 0.01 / 0.022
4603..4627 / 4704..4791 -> 0.09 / 0.08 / -0.008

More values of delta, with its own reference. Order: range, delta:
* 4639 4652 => 4651.13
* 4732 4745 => 4741.96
